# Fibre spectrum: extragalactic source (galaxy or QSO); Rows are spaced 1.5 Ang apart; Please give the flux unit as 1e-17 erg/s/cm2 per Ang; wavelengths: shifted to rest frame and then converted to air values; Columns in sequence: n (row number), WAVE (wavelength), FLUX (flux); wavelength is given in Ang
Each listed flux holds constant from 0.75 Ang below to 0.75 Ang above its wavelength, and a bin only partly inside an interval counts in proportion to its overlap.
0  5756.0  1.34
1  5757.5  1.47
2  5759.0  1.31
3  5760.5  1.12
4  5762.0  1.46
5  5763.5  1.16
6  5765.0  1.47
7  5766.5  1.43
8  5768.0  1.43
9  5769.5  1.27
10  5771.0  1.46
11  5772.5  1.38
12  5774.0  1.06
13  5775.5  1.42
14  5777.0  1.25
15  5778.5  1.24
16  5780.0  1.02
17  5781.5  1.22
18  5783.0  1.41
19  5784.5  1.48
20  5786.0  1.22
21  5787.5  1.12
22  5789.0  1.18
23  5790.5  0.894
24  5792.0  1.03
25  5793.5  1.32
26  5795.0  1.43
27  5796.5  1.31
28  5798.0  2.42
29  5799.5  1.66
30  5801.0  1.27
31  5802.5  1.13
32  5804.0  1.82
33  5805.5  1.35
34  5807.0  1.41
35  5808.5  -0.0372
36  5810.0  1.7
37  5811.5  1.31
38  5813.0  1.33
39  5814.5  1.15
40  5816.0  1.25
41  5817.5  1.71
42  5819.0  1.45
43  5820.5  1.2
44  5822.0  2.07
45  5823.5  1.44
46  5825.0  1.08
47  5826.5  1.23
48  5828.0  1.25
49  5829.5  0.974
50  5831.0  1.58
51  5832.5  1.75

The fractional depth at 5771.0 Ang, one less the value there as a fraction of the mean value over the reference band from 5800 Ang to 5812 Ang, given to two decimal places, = -0.17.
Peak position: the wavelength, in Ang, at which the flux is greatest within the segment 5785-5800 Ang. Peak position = 5798.0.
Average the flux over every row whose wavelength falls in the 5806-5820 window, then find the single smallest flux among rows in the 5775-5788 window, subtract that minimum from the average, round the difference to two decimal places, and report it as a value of 0.23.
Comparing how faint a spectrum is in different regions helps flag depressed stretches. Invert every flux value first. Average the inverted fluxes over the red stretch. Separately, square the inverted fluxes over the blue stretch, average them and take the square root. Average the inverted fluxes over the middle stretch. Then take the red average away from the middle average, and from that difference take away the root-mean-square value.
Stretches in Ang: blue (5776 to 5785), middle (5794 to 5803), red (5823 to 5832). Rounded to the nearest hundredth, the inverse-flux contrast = -0.93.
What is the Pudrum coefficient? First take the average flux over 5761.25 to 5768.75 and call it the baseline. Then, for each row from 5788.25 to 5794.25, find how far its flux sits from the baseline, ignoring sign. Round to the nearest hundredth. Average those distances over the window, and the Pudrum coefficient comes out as 0.28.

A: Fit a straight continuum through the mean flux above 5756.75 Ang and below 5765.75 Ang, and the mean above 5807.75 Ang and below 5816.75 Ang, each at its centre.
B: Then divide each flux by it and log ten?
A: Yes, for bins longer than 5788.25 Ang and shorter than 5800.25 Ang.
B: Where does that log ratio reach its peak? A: 5798.0 Ang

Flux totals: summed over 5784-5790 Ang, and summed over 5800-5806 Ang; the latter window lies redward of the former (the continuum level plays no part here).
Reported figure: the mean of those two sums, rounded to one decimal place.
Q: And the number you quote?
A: 5.3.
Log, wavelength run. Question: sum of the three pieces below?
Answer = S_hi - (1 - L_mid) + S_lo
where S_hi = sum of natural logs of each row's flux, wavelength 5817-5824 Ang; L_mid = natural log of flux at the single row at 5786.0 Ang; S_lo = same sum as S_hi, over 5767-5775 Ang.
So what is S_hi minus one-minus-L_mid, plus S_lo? 2.7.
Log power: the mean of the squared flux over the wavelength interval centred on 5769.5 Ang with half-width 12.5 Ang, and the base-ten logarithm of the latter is 0.24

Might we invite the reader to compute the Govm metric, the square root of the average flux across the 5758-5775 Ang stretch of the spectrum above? 1.15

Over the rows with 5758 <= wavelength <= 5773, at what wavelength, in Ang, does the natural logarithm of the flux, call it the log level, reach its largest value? 5765.0 Ang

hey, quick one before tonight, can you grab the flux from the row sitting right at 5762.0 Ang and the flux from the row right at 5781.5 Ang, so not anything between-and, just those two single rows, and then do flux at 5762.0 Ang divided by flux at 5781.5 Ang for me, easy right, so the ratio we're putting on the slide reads 1.20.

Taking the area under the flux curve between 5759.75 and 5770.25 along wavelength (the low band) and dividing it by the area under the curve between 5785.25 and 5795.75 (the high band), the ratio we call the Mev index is 1.14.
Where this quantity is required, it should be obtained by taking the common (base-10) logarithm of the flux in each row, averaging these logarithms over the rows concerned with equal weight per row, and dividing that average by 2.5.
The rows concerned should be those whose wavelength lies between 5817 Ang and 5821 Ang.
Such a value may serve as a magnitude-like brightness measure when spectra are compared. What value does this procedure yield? 0.063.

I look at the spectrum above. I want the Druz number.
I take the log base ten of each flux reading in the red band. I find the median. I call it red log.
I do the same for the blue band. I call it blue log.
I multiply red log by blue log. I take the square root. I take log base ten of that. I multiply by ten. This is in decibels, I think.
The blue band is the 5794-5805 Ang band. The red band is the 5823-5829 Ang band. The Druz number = -9.2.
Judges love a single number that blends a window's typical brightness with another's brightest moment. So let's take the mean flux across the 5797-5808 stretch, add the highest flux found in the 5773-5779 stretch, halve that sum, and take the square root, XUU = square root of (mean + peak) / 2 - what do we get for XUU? 1.22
